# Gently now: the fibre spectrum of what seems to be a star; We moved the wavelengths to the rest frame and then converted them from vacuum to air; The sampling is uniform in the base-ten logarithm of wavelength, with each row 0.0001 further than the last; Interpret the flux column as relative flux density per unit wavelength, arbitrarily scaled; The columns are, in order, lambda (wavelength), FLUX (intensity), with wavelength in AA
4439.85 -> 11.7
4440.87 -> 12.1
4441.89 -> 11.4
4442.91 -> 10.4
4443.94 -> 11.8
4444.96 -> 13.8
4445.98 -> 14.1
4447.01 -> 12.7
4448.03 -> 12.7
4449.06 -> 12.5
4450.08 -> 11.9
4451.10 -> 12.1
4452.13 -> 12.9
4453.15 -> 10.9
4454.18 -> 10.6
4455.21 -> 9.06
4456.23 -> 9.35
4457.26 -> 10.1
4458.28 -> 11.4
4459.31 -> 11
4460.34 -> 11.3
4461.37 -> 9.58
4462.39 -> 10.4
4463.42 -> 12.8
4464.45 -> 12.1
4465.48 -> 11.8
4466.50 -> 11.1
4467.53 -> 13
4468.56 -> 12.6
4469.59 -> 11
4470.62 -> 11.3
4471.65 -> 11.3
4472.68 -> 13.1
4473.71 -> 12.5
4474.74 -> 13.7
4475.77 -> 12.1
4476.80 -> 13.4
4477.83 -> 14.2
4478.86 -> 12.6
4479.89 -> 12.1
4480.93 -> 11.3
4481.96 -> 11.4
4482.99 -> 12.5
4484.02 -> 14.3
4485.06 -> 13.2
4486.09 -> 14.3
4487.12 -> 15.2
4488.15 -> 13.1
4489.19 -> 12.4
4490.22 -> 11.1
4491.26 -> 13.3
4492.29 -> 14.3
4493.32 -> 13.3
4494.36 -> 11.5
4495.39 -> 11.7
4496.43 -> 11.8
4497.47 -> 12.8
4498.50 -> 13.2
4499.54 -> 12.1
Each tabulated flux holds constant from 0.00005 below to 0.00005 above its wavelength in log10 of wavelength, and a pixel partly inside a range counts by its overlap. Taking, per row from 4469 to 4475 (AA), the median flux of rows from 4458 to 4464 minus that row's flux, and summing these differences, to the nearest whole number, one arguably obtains -6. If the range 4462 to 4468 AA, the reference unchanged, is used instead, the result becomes -4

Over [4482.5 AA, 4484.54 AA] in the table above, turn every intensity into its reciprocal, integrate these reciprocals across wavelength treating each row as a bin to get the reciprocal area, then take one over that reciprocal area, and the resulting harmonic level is 6.5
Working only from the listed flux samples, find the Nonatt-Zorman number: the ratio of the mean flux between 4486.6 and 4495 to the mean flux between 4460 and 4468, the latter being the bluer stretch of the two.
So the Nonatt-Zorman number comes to 1.13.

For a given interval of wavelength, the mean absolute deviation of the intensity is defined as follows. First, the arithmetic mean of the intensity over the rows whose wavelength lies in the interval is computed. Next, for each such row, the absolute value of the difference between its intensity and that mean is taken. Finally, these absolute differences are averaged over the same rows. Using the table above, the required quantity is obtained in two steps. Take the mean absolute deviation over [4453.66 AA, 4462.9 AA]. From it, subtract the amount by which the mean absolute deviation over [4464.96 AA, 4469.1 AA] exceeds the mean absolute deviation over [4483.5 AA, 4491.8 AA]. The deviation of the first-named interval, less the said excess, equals 1.0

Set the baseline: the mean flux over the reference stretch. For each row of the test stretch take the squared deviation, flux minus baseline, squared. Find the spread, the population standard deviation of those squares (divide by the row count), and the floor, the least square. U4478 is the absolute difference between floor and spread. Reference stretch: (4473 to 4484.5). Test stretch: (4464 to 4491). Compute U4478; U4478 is 1.39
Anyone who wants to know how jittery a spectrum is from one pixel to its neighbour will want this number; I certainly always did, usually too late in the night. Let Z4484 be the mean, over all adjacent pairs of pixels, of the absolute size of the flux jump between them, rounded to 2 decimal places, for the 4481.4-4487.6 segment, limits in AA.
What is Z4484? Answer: 1.20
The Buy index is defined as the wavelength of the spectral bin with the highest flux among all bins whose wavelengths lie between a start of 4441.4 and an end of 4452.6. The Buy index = 4445.98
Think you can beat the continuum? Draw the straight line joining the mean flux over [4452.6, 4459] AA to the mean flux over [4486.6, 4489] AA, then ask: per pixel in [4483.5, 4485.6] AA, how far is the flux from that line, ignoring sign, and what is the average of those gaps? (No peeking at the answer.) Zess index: 0.61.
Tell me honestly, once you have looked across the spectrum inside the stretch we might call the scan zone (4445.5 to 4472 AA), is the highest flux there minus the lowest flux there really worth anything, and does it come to 5.0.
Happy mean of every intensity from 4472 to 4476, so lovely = 12.8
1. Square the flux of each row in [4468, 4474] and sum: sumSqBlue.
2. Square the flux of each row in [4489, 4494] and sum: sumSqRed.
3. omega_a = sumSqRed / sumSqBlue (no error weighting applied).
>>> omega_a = 1.0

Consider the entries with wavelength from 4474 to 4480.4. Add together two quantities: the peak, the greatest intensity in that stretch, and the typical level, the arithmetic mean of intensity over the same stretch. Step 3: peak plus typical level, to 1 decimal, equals 27.2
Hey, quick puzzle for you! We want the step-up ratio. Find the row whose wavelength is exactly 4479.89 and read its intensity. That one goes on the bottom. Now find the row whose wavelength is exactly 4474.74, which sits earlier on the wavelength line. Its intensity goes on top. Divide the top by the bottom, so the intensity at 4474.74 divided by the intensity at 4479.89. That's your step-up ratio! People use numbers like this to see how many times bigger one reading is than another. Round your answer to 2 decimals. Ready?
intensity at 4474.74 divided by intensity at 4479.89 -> 1.13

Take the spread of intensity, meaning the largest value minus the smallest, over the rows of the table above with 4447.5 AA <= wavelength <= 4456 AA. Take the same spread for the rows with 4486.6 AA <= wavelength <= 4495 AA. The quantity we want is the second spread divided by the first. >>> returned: 1.07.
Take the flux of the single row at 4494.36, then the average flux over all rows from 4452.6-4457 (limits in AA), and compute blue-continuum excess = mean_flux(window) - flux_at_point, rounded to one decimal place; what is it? -1.5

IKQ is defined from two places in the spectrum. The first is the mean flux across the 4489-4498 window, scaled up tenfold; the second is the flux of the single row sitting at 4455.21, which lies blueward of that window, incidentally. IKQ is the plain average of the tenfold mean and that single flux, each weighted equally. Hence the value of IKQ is 66.9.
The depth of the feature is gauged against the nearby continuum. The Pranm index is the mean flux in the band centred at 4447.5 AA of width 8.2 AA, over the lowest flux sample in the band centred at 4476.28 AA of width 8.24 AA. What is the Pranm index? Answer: 1.05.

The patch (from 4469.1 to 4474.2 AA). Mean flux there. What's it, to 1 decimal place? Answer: 11.8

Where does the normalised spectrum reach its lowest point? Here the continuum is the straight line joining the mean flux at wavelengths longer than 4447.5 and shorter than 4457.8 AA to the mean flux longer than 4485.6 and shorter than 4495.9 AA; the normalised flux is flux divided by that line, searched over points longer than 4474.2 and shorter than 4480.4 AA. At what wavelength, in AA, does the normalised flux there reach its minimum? 4479.89 AA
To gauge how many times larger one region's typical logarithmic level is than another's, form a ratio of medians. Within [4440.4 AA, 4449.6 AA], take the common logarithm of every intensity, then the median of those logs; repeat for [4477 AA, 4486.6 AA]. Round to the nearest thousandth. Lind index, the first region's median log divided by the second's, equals 0.997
